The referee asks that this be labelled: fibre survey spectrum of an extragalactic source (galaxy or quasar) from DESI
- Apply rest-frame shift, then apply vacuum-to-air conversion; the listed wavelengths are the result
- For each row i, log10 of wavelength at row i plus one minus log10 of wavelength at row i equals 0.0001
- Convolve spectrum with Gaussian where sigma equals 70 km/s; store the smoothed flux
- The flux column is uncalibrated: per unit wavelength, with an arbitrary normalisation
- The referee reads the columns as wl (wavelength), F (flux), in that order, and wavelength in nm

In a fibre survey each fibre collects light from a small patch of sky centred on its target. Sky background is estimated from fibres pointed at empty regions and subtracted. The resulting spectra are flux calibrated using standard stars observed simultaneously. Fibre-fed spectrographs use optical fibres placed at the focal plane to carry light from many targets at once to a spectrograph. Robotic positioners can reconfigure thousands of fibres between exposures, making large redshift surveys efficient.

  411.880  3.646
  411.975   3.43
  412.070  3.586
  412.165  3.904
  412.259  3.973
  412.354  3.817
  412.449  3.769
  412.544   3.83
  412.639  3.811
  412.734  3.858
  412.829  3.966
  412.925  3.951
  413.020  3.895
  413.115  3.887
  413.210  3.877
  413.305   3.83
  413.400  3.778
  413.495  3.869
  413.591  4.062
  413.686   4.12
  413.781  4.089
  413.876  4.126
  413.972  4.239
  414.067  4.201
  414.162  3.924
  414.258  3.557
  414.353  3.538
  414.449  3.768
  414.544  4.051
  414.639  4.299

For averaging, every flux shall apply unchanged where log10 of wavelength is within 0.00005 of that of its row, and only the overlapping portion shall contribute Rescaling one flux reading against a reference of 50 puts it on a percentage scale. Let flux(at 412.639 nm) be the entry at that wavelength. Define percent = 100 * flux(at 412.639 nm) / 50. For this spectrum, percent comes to 7.62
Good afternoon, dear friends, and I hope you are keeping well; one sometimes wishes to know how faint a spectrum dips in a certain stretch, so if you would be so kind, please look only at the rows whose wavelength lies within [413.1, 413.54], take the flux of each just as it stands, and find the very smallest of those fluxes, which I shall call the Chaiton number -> 3.778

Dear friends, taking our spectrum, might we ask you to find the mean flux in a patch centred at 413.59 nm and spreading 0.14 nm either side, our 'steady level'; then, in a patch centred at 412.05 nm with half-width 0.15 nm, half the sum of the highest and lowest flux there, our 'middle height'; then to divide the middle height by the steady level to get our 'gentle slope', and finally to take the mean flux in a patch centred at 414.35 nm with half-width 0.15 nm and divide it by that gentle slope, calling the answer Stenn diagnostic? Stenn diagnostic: 4.0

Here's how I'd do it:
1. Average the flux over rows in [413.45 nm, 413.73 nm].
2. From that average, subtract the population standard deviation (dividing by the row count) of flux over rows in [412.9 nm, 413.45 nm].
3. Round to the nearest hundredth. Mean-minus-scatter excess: 3.96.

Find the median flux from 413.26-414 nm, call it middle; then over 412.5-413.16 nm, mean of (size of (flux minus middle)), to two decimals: 0.19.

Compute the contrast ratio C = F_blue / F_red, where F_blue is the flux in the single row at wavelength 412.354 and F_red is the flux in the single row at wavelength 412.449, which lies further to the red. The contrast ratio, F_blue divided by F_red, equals 1.01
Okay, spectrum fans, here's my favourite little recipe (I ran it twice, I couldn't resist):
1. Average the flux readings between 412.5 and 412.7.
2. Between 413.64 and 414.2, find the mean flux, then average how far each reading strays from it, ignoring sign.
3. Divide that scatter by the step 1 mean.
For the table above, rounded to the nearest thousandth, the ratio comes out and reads 0.019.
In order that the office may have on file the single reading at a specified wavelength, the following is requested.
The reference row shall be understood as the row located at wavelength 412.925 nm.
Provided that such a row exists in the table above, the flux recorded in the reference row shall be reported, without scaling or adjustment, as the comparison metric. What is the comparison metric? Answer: 3.951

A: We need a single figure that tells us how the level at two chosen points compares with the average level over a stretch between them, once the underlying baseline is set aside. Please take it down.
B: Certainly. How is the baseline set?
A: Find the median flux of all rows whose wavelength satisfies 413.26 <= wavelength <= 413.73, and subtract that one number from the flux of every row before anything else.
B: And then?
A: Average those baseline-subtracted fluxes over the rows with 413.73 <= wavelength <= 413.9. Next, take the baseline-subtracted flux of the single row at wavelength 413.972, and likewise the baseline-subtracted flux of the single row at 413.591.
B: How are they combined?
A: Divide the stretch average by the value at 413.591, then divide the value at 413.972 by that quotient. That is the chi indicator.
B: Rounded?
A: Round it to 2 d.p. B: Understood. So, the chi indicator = 0.30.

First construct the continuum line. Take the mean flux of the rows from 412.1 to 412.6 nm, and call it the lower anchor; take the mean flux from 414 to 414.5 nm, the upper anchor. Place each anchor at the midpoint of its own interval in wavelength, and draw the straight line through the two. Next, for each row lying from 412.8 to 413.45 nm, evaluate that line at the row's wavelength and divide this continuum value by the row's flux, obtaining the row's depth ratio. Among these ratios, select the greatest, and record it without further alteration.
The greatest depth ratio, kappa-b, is 1.01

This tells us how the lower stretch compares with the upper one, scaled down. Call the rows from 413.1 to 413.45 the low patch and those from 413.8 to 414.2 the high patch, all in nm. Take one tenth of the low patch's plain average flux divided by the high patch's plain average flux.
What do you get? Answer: 0.0932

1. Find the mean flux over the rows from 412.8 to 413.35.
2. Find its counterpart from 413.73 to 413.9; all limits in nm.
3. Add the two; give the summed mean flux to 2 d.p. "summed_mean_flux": 8.01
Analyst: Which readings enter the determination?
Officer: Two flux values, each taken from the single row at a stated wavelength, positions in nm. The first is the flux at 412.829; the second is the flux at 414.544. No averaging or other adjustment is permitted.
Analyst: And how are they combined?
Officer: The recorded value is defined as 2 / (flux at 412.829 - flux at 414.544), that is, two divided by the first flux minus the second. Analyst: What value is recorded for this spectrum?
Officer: -24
